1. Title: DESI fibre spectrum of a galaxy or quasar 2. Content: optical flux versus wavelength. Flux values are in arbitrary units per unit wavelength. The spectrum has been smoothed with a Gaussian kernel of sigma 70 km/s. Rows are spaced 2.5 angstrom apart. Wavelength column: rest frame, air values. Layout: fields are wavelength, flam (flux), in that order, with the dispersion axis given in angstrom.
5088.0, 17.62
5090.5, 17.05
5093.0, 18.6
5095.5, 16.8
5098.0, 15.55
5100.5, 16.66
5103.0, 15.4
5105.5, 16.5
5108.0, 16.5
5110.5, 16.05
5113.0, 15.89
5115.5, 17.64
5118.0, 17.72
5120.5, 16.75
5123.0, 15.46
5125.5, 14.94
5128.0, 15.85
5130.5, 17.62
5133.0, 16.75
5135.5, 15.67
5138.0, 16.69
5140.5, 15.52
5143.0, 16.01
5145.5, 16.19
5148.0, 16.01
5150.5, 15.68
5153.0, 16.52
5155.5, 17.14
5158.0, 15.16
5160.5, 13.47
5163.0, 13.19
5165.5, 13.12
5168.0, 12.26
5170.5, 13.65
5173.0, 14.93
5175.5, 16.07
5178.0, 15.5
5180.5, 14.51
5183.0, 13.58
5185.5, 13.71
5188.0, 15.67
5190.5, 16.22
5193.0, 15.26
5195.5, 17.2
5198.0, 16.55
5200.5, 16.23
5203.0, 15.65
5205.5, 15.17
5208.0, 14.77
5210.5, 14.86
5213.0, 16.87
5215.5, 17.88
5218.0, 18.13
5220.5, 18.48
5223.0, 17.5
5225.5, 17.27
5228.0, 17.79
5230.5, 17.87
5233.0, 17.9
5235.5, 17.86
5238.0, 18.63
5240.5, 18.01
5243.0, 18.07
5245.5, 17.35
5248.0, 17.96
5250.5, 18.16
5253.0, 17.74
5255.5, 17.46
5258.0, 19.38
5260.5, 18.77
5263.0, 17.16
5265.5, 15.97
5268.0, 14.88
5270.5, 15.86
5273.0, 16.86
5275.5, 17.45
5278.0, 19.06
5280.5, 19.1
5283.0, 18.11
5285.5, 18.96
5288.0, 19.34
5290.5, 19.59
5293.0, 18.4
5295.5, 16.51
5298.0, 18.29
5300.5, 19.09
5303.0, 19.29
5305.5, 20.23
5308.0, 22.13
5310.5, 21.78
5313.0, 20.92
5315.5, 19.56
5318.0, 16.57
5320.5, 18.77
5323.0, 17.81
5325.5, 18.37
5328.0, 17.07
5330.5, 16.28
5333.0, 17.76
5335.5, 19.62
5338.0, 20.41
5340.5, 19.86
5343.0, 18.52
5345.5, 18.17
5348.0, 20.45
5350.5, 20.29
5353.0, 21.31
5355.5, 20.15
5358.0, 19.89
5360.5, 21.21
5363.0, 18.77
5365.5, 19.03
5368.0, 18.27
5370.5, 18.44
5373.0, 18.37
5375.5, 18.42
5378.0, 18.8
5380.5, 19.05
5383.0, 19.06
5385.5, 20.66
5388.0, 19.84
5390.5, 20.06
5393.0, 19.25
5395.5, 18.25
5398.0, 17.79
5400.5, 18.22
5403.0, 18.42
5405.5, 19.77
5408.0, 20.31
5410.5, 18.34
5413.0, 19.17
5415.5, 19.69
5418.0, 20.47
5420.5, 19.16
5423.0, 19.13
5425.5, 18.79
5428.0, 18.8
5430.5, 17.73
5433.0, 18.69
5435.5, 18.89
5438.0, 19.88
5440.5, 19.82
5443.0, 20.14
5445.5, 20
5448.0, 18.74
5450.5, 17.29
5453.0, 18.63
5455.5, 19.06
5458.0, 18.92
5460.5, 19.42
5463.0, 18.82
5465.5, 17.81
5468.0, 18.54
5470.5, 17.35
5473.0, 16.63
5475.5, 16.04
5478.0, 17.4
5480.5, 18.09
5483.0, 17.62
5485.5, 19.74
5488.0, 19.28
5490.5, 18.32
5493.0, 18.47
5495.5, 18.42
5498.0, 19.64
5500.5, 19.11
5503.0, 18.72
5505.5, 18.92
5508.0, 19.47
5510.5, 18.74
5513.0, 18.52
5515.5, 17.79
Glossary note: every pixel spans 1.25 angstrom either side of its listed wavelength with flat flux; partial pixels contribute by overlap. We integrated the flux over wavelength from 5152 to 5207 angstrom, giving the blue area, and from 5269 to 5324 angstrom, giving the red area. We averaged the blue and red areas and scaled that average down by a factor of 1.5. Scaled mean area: 620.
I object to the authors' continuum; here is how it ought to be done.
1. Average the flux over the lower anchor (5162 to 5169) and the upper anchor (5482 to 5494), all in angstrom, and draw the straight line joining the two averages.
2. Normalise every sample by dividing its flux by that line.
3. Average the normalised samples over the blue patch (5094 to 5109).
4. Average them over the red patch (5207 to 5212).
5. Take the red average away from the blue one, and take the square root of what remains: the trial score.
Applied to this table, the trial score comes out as 0.55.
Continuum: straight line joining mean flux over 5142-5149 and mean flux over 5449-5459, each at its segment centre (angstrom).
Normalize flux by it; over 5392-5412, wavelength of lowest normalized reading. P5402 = 5398.0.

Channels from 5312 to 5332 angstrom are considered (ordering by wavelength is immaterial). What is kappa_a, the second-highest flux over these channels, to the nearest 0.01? 19.56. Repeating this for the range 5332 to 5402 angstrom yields 21.21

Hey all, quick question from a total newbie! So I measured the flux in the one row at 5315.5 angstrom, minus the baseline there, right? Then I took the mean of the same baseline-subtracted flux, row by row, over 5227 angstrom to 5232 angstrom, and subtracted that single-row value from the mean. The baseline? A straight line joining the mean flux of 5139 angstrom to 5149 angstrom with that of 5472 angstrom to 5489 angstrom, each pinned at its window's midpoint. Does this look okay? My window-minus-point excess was -1.2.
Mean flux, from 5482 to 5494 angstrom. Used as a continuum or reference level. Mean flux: 18.7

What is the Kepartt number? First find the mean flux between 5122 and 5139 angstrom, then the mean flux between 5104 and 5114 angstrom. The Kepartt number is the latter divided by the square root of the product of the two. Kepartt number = 1.003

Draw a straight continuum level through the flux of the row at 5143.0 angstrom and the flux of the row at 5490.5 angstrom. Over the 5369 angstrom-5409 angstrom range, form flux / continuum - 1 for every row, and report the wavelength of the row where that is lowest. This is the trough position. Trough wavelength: 5398.0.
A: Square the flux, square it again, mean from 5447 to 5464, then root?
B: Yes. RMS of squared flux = 351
